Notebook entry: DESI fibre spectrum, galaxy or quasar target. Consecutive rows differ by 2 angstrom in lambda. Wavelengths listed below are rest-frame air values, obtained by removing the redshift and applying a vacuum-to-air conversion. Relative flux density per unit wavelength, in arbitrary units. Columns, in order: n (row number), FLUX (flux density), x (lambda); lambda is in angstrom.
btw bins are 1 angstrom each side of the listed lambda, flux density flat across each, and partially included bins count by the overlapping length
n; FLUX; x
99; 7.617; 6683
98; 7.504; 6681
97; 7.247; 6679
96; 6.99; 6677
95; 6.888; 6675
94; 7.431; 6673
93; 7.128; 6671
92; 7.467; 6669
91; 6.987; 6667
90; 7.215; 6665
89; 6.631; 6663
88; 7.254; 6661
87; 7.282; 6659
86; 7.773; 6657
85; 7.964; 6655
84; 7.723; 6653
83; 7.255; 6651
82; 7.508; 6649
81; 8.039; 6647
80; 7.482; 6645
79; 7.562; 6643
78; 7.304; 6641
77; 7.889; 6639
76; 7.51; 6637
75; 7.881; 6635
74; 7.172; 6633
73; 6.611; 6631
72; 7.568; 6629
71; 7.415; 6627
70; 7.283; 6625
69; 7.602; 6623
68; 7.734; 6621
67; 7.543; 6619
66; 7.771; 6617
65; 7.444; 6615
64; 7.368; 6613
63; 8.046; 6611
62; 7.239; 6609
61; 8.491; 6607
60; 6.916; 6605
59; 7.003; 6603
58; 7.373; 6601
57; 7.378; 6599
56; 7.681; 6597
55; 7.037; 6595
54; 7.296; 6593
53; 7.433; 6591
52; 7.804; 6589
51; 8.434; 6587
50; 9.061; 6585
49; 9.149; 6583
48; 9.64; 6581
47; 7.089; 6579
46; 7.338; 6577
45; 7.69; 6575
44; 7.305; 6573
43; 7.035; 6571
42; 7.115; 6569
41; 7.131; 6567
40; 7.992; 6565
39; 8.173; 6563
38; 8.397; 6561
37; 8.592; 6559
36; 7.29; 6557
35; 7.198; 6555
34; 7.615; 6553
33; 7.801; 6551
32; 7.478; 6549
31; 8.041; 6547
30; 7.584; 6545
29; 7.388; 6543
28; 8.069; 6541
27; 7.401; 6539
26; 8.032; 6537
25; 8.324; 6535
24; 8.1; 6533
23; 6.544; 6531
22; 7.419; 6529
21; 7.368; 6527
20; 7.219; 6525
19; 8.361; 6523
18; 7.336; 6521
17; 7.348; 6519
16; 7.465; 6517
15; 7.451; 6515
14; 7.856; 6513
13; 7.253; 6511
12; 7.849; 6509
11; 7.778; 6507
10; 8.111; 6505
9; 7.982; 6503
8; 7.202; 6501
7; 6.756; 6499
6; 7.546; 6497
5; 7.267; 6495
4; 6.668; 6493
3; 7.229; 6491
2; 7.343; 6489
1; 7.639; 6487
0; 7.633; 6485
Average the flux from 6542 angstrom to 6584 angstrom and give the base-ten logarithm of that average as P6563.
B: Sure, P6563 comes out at 0.890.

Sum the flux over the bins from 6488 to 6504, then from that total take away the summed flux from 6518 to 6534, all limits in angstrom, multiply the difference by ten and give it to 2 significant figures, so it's -17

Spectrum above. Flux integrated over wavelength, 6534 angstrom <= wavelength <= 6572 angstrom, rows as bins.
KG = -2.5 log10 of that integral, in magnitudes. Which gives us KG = -6.17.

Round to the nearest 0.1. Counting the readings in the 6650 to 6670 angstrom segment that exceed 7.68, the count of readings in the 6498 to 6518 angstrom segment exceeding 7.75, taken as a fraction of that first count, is 1.7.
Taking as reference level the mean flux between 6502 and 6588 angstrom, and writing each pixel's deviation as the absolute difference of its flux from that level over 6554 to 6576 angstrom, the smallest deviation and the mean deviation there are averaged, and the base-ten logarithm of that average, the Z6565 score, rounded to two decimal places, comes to -0.53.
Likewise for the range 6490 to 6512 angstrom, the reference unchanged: -0.62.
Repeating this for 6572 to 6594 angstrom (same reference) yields -0.43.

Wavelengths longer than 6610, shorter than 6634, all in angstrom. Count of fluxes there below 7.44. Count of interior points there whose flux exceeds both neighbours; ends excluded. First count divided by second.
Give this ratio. 1.7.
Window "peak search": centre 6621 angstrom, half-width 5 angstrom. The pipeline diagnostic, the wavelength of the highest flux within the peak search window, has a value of 6617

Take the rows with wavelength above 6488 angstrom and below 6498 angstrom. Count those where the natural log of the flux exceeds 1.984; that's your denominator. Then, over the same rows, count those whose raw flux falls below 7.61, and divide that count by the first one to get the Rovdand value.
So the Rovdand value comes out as 2.5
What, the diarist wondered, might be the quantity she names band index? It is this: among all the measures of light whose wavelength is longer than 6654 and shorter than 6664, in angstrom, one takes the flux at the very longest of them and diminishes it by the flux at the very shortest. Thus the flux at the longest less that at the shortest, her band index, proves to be -1.3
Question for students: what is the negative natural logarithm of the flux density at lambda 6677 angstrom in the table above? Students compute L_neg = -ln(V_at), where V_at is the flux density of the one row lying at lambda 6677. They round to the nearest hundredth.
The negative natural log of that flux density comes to -1.94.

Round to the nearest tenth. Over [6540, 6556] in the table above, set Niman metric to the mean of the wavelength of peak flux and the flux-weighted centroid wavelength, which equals 6544.5 angstrom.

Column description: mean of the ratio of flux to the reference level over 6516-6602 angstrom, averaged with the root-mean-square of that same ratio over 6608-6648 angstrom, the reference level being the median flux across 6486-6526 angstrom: 1.03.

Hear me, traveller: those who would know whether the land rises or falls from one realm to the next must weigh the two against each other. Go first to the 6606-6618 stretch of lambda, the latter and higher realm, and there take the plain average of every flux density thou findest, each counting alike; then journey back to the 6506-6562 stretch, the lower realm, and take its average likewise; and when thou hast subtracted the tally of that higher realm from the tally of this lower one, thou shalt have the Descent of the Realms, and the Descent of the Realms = -0.1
